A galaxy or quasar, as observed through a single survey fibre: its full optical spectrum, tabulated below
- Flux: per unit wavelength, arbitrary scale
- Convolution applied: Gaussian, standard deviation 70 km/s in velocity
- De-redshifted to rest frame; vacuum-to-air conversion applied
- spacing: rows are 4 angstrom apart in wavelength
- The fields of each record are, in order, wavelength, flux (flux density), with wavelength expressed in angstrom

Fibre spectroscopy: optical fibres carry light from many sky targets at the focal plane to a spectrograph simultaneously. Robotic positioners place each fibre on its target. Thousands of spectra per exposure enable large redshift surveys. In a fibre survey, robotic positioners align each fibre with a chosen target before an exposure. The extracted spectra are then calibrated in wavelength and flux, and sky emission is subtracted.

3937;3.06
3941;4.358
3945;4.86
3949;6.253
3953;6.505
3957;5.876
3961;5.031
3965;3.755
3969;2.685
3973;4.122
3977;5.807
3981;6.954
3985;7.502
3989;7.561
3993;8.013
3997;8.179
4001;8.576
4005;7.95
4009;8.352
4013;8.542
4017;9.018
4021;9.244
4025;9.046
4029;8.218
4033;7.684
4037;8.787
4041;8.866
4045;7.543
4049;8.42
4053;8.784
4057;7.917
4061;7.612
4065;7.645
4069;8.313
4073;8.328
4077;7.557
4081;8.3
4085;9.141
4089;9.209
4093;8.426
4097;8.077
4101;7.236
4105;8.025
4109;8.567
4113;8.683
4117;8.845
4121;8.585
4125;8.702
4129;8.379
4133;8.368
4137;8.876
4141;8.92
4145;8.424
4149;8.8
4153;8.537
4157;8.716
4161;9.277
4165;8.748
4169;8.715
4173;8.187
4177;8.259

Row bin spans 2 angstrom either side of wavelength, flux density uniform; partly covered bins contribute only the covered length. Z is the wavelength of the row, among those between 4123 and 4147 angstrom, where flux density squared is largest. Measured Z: 4141 angstrom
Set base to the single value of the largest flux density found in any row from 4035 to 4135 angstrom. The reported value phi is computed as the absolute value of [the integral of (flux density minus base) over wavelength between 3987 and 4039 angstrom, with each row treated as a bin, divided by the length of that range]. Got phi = 0.81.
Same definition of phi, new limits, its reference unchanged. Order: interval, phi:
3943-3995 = 3.45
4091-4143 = 0.77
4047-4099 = 0.92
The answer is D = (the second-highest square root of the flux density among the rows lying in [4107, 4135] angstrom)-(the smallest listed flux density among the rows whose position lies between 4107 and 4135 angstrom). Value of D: -5.4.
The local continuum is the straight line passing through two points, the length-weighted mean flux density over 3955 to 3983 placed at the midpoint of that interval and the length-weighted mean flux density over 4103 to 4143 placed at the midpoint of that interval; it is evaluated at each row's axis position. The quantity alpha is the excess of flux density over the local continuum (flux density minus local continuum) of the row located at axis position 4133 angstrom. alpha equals -0.5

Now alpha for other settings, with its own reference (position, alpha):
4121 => 0.0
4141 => -0.1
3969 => -2.2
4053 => 1.9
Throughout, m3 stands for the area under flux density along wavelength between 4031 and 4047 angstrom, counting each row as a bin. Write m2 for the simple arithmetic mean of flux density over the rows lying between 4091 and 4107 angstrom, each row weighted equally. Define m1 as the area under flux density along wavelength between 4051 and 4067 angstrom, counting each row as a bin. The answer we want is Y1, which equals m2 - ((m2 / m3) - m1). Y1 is 136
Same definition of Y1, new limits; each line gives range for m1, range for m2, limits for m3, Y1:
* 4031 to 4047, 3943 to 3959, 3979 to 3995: 137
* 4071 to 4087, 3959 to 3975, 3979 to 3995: 137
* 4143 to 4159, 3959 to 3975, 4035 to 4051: 142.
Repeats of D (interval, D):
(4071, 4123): -4.2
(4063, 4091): -4.5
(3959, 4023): 0.3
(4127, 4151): -5.4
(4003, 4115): -4.2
